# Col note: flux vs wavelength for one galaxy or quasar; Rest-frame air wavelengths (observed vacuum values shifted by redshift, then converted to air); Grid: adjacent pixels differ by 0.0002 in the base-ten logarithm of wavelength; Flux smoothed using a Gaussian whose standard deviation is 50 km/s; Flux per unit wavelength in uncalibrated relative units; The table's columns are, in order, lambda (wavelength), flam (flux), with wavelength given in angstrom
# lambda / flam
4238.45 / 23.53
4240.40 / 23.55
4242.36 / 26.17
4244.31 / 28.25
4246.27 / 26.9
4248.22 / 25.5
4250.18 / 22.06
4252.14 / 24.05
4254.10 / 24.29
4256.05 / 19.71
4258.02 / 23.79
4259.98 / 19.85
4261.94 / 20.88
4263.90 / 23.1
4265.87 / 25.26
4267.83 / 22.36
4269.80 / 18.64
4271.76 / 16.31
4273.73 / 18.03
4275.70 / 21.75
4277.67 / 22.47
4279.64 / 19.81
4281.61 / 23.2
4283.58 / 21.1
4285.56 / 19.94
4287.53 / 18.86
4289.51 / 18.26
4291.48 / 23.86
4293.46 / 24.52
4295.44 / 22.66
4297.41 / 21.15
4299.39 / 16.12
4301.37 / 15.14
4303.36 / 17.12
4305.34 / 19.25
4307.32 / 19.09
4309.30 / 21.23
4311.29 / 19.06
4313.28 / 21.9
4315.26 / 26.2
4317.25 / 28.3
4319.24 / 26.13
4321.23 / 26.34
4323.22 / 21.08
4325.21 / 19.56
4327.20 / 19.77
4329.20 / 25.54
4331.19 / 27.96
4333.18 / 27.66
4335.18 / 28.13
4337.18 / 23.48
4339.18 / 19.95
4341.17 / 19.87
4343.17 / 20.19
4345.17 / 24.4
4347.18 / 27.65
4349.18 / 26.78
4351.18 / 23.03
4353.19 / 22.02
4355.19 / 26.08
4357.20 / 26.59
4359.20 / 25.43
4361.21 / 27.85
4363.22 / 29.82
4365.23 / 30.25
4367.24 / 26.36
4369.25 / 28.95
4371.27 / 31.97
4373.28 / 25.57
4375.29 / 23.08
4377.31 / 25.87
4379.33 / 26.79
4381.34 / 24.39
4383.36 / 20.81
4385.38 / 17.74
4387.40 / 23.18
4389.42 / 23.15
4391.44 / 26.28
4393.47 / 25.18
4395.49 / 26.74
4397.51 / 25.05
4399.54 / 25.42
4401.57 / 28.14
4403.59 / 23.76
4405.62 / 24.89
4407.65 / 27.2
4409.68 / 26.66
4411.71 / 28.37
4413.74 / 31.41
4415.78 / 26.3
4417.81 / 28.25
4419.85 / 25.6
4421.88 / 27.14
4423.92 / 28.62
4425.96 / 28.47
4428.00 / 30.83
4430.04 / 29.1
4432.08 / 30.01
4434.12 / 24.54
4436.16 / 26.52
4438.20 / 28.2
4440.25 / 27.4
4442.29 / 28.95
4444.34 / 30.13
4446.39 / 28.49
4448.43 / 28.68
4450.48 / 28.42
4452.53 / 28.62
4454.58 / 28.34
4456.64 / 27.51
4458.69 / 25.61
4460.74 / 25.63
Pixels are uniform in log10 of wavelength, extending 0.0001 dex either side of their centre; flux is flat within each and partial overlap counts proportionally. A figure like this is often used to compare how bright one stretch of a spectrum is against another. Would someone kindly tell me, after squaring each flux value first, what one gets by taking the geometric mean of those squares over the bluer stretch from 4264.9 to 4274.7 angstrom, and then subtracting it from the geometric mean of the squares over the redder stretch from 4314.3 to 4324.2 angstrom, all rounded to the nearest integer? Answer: 255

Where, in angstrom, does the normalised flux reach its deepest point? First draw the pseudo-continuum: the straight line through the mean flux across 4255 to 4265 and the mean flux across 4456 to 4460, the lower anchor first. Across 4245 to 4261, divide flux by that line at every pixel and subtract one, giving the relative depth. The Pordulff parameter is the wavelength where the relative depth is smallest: 4256.05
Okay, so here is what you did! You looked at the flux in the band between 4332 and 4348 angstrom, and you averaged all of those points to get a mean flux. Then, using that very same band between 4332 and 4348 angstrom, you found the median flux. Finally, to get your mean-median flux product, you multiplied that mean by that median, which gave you 573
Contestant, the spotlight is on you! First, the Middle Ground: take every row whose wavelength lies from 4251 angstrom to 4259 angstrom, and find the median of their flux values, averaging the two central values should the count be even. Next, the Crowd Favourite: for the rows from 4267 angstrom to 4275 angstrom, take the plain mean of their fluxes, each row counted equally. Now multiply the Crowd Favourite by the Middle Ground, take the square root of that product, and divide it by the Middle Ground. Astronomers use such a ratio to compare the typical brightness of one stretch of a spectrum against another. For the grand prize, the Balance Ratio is 0.89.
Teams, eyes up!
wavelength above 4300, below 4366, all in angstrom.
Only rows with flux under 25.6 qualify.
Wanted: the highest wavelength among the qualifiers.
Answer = 4359.20 angstrom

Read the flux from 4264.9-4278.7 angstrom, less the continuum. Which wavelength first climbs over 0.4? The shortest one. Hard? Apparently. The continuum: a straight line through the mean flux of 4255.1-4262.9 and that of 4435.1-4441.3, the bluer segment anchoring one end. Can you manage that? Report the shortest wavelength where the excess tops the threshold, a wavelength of 4265.87 angstrom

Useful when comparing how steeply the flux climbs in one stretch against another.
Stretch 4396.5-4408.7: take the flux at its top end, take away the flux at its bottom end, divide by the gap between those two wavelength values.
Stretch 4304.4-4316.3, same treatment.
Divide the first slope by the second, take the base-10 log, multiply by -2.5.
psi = 1.3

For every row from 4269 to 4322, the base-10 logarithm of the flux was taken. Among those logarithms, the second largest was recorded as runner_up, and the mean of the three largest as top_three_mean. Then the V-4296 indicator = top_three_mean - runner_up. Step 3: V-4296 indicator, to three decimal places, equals 0.010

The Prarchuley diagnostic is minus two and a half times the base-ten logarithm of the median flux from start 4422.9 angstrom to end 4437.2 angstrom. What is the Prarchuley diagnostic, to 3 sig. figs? -3.64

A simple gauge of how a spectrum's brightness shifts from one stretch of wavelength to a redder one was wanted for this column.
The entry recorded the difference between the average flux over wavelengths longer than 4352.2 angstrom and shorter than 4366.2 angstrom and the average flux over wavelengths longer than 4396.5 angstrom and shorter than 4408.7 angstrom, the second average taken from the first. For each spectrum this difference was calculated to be 1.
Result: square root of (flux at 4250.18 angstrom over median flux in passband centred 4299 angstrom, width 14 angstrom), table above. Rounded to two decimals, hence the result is 1.07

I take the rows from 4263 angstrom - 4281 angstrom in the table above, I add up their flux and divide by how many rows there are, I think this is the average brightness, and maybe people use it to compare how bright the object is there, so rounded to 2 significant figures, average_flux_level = 21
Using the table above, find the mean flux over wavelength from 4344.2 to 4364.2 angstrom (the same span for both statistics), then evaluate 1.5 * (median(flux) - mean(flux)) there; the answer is 0.56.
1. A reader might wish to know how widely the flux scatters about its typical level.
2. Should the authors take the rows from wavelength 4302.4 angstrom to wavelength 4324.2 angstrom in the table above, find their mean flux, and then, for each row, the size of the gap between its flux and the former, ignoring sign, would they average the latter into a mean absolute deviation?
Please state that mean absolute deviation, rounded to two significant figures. 3.2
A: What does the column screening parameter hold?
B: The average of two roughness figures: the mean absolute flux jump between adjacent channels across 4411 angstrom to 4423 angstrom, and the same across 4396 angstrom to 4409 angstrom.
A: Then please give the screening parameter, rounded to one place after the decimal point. 2.5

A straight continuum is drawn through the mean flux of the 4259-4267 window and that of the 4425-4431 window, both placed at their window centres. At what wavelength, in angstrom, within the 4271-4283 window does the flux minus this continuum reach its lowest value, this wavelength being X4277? 4271.76 angstrom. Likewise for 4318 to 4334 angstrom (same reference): 4325.21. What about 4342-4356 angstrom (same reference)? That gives 4343.17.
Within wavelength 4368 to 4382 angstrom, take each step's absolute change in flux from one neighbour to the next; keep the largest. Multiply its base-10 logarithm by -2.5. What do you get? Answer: -2.02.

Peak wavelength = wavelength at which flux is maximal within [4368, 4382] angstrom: 4371.27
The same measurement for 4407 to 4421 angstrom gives 4413.74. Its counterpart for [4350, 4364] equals 4363.22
